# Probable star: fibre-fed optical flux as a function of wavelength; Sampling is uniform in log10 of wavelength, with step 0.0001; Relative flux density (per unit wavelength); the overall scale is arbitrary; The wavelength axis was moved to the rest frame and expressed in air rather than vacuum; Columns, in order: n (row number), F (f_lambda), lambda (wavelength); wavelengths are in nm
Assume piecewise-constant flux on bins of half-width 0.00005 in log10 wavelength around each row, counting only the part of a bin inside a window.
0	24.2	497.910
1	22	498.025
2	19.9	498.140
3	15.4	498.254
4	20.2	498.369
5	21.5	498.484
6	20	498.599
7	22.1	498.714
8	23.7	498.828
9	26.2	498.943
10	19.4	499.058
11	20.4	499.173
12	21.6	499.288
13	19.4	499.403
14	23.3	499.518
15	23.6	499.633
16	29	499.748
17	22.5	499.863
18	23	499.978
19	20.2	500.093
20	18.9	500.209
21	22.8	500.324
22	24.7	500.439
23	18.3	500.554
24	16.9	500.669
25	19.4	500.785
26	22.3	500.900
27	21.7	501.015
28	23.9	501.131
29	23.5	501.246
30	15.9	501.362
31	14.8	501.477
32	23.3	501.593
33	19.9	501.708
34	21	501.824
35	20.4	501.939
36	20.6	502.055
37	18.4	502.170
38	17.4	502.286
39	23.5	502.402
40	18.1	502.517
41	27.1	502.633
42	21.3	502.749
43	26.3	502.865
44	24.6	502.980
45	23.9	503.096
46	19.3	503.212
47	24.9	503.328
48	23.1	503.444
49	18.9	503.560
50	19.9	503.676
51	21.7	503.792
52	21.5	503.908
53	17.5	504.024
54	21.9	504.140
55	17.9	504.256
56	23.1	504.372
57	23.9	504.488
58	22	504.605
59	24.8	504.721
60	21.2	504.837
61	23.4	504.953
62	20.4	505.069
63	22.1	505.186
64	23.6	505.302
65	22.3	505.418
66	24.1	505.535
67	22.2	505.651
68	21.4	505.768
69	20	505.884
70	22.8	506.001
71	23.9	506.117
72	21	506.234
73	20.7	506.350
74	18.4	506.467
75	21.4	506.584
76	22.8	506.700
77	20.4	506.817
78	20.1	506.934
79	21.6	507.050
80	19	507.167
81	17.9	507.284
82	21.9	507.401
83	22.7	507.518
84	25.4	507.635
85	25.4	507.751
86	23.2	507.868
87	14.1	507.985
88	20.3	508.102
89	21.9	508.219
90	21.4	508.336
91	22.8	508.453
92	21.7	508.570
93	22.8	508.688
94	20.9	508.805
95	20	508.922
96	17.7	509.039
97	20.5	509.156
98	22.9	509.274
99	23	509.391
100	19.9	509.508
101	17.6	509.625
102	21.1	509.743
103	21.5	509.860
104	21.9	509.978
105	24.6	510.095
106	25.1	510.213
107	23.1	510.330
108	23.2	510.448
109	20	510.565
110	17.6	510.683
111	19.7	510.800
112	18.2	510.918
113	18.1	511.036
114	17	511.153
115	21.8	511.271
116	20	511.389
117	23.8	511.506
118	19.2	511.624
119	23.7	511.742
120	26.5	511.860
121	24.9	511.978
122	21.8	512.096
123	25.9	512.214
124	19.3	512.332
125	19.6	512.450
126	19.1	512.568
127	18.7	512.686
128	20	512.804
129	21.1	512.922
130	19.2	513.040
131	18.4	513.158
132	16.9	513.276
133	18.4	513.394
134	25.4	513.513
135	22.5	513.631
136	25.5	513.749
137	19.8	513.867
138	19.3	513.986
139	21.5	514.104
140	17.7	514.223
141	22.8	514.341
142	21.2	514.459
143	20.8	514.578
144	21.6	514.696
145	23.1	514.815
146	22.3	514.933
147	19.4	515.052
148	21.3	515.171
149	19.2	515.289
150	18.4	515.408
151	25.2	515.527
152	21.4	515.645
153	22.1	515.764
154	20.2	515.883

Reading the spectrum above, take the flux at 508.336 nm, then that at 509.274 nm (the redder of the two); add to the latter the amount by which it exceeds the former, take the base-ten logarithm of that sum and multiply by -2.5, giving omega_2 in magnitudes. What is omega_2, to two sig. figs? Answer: -3.5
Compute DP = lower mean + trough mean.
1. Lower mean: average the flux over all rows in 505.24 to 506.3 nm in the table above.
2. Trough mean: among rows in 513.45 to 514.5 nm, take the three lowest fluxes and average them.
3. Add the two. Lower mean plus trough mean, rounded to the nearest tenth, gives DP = 41.3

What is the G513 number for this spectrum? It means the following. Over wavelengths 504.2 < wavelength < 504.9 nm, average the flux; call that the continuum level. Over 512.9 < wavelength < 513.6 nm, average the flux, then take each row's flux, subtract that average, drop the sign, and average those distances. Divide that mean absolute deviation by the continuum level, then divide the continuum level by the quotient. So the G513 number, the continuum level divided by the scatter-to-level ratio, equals 220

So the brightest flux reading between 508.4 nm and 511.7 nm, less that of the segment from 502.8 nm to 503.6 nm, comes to -1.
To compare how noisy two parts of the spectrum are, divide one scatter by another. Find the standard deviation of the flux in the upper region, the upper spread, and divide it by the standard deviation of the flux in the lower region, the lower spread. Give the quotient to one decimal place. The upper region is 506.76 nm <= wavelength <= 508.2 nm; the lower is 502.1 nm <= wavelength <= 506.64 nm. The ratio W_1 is 1.3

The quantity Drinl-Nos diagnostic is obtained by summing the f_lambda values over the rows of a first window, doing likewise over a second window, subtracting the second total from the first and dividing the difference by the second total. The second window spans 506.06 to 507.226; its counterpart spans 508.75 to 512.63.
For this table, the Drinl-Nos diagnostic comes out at 2.3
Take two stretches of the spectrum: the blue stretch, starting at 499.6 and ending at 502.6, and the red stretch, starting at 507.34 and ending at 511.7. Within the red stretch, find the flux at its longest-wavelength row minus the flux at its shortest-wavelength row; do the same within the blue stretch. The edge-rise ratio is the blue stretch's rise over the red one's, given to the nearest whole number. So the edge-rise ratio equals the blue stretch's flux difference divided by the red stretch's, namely 2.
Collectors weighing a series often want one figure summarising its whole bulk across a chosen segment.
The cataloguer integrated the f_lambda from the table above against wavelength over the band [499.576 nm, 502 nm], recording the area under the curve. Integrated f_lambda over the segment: 51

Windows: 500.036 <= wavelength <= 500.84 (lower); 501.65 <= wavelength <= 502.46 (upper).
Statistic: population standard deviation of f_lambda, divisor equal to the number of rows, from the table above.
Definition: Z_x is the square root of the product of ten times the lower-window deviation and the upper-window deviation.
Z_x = 6.7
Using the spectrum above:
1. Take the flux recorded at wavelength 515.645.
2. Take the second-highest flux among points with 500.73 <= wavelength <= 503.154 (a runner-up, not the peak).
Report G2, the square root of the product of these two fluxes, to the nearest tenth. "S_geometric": 23.7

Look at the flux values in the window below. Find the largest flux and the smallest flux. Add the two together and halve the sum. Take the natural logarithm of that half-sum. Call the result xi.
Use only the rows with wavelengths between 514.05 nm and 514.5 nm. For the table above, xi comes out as 3.01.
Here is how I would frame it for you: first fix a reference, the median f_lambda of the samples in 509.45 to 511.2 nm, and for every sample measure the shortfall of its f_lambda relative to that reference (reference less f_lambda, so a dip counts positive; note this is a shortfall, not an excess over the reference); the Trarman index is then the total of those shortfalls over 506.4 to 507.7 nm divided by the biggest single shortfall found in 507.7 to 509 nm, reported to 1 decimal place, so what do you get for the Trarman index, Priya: -2.0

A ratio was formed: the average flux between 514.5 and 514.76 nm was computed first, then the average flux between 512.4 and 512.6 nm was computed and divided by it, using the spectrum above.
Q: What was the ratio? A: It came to 0.91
